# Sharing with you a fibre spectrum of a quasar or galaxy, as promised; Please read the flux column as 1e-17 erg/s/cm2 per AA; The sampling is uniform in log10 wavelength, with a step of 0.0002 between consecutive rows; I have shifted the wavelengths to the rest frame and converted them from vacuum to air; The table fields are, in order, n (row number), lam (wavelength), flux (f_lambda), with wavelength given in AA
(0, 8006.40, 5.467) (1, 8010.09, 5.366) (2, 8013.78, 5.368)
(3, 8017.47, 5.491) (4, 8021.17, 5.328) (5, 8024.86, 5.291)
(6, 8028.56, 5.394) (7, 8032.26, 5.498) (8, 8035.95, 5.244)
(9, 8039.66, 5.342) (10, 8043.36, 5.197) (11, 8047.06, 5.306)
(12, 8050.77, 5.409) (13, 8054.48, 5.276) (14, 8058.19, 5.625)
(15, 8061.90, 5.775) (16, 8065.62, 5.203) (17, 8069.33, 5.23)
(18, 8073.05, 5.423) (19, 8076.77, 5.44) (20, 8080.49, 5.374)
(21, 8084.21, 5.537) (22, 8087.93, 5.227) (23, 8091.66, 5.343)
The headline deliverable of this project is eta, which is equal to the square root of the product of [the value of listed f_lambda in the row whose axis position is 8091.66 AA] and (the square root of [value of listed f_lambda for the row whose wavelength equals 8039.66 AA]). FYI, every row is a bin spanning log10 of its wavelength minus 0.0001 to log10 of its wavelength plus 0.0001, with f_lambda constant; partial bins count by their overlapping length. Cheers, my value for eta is 3.51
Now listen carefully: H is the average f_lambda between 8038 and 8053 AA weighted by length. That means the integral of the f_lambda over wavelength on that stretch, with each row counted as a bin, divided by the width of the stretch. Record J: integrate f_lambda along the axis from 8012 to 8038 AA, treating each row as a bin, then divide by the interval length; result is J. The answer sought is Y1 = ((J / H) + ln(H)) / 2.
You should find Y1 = 1.34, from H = 5.31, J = 5.37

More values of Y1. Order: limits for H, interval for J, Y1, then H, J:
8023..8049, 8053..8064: 1.36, 5.33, 5.56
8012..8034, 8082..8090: 1.34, 5.39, 5.38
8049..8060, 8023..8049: 1.34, 5.44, 5.33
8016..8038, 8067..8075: 1.34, 5.37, 5.32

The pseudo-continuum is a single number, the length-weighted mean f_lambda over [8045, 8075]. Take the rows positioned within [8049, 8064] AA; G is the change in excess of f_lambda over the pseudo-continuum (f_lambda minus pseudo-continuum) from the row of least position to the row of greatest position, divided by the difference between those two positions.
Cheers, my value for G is 0.033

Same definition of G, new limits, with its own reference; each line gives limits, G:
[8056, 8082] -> -0.011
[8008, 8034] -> 0.006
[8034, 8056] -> 0.002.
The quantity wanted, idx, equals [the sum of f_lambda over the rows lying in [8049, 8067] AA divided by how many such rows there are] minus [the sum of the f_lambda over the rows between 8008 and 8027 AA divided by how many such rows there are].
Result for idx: 0.09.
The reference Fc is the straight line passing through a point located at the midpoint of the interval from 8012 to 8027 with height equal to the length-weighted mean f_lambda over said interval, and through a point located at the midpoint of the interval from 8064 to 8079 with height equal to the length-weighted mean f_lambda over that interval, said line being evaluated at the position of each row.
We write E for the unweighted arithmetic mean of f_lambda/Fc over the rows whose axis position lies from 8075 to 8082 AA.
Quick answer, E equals 1.02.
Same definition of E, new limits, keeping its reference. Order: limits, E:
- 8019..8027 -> 0.99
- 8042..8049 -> 0.98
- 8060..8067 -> 1.03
